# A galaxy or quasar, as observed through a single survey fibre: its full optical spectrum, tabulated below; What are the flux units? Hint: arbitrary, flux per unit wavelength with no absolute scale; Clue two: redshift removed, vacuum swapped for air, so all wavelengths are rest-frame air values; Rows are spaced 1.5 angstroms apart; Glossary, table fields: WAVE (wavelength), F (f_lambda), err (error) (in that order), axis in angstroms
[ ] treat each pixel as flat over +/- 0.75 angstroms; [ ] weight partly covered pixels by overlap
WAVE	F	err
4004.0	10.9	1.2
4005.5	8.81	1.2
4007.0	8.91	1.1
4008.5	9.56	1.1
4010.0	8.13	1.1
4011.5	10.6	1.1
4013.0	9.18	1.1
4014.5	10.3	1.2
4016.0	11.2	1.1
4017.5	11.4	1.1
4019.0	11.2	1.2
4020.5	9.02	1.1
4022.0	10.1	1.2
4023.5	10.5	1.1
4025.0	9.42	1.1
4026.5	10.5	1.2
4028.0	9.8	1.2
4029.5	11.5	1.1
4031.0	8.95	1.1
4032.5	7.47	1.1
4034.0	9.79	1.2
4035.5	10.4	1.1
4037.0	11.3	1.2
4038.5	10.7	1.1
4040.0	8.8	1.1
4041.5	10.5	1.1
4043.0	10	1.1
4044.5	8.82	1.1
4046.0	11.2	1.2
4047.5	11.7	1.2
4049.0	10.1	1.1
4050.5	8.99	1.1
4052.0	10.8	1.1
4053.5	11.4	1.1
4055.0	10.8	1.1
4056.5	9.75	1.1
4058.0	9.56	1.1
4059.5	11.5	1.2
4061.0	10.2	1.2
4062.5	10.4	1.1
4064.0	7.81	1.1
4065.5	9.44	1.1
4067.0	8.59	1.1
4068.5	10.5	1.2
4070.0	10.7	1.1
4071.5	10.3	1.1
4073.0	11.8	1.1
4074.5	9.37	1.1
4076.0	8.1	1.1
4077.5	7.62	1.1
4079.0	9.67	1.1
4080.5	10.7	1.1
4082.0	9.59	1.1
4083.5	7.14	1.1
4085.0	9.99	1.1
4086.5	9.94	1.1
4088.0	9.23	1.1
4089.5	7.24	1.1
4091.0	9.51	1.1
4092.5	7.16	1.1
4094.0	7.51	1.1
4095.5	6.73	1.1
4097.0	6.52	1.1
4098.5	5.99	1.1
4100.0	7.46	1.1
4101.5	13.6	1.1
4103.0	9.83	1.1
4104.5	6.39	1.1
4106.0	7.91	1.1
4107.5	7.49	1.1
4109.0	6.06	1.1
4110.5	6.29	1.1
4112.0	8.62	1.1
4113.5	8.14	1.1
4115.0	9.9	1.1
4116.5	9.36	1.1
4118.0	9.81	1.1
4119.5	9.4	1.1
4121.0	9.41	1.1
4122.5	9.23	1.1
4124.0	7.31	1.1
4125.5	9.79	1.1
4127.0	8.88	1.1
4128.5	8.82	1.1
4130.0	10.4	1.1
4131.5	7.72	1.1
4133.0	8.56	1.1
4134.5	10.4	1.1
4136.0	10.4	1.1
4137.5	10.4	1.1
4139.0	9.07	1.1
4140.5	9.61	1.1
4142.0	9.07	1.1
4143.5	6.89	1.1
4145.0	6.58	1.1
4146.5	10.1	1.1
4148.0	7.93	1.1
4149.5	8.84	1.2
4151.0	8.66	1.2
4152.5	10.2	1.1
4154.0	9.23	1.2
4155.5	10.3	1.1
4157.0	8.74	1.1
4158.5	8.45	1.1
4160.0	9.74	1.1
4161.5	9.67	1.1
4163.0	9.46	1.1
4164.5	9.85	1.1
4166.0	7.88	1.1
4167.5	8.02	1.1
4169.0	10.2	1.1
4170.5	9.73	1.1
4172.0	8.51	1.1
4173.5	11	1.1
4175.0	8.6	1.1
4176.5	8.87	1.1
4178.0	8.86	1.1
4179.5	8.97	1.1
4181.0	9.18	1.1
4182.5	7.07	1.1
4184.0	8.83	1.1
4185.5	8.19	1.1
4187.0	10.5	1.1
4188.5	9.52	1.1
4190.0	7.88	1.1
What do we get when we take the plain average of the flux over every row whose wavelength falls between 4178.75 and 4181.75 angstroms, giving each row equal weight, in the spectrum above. 9.1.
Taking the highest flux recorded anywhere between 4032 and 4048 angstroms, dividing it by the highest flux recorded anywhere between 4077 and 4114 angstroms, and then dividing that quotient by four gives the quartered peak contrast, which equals 0.215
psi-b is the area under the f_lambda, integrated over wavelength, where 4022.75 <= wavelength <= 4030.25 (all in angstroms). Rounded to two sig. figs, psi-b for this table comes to 78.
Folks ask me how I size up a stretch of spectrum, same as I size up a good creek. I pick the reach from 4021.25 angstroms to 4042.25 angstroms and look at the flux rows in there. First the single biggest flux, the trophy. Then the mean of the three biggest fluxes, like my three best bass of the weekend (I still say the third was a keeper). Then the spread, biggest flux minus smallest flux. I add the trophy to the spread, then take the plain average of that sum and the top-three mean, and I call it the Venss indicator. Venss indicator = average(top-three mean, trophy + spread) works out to 13.3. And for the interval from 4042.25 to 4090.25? 14.1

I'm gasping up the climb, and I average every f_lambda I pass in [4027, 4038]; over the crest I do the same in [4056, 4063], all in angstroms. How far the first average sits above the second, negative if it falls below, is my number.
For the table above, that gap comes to -0.4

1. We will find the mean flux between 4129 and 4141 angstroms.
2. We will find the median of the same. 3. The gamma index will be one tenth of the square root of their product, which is 0.98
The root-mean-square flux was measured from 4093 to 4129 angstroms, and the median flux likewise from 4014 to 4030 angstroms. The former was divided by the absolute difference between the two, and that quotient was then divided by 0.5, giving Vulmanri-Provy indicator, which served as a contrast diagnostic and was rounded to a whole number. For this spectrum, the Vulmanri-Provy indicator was 9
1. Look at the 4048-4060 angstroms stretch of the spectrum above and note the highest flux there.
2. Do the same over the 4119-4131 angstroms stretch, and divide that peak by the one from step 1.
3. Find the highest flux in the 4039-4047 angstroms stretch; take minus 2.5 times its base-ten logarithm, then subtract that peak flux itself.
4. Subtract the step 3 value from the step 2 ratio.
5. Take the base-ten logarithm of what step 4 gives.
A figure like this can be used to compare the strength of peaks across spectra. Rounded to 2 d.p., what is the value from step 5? 1.17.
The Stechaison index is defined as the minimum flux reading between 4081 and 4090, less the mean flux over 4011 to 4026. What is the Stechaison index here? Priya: -3.2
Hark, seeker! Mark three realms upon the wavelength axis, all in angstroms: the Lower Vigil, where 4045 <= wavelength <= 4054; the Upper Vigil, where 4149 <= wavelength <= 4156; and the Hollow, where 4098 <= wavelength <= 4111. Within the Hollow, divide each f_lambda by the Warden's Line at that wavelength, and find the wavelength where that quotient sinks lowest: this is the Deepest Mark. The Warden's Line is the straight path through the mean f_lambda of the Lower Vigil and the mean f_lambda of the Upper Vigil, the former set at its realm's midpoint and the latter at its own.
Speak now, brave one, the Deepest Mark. 4098.5 angstroms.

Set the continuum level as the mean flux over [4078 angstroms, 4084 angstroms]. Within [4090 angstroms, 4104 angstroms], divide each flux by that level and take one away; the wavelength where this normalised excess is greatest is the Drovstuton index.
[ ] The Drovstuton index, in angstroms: 4101.5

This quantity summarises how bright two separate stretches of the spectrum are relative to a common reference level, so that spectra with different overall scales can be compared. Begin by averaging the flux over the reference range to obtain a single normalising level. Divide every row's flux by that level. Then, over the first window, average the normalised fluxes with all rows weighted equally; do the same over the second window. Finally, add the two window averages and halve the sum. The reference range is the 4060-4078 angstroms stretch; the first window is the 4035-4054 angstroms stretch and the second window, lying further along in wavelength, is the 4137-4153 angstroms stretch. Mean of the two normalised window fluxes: 1.00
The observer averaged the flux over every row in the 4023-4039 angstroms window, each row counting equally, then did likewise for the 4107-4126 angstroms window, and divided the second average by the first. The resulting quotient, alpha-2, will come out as 0.85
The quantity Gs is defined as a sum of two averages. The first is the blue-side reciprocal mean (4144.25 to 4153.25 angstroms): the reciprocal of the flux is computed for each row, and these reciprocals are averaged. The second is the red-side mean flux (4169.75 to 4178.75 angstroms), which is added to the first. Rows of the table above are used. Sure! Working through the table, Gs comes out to 9.4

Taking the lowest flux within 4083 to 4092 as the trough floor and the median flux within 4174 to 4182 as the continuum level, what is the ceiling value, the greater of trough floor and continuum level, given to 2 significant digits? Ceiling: 8.9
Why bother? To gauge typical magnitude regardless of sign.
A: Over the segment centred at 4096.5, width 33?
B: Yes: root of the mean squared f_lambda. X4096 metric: 8.4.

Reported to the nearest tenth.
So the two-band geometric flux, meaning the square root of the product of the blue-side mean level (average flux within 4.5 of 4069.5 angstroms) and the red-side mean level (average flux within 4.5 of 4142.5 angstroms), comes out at 9.4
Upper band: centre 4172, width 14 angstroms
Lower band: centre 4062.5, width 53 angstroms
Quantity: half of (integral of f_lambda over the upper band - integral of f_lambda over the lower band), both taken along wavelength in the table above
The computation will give -199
